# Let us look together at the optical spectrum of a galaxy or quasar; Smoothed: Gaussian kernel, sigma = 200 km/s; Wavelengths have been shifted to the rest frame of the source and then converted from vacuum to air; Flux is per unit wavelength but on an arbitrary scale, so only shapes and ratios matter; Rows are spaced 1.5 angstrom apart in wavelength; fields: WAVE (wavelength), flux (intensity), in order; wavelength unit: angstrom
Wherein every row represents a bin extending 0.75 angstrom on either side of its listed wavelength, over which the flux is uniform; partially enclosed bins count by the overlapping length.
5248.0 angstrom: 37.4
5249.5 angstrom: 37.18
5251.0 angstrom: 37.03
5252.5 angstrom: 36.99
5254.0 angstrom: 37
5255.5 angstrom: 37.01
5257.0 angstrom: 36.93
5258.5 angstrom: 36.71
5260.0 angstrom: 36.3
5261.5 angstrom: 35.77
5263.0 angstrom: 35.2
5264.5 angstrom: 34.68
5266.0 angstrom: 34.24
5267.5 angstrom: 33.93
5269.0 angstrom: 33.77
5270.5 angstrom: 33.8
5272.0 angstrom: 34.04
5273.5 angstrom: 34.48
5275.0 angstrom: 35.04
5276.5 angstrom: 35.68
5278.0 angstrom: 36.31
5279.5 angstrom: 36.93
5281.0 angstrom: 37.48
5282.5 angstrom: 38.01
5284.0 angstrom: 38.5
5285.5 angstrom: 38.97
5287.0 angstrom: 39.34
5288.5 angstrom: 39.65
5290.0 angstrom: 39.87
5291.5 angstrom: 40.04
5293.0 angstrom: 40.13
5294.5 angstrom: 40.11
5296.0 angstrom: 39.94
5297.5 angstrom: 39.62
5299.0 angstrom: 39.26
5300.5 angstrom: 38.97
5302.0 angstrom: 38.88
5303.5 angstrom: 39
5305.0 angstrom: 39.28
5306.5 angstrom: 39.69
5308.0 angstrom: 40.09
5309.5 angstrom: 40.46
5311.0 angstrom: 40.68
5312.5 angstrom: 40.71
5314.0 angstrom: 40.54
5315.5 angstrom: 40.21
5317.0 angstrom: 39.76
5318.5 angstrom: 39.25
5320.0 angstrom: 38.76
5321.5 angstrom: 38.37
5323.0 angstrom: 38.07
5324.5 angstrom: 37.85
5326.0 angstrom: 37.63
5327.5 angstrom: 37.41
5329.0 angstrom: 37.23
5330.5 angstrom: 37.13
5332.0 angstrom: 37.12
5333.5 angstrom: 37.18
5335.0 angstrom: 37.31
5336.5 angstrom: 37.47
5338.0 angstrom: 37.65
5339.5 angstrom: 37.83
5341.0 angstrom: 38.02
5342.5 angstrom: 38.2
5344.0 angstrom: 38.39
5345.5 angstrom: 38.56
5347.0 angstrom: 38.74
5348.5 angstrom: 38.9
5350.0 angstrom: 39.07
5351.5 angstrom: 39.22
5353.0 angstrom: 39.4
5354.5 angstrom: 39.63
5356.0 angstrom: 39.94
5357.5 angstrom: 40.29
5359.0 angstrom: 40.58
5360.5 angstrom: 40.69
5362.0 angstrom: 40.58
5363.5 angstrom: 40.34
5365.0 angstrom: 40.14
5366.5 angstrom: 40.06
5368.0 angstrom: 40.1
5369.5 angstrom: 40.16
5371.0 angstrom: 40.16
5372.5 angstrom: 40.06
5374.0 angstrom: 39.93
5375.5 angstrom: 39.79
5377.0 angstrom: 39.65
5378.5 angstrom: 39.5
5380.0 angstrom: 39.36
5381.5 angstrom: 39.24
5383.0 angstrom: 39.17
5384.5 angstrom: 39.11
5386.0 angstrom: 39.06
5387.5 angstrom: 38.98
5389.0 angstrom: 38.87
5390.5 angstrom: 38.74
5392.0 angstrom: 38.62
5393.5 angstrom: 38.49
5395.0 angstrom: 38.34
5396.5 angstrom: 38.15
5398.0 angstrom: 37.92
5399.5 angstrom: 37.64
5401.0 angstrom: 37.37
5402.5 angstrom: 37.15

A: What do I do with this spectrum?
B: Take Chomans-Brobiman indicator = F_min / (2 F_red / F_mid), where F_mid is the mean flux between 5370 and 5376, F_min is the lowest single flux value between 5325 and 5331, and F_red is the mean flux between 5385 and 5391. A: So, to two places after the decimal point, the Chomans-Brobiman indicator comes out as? 19.08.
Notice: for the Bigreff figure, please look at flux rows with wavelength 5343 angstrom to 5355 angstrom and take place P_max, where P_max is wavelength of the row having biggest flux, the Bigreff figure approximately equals 5354.5 angstrom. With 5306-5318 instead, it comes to 5312.5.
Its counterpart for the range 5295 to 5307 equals 5296.0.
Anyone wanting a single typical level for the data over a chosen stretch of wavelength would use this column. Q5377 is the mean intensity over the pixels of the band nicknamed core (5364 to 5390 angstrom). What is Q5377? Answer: 39.6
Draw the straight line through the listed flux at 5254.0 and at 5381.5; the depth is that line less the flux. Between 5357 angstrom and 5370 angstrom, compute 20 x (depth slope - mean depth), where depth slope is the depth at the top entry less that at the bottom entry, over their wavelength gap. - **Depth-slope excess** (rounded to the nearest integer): 29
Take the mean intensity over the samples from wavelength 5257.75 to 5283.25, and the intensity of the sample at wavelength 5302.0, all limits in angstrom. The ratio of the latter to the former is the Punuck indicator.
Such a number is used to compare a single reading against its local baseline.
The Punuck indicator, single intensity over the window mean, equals 1.10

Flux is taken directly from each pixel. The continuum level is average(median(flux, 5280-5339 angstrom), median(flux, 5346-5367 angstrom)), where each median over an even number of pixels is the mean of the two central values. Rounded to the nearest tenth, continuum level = 39.5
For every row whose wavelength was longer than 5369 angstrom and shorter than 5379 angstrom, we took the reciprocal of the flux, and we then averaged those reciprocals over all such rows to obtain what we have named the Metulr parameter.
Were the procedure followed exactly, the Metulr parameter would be 0.0251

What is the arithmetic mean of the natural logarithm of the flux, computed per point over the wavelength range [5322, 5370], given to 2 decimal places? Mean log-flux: 3.66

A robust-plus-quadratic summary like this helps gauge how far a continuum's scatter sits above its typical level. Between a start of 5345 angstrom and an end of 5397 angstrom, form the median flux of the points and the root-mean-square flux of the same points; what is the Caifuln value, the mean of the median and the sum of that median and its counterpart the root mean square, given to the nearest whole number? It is 59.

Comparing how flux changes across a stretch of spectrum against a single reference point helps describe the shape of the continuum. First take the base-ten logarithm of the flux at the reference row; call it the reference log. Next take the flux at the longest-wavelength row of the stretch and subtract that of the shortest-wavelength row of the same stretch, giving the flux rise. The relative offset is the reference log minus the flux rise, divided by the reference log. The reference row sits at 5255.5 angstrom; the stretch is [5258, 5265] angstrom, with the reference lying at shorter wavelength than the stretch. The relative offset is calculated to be 2.3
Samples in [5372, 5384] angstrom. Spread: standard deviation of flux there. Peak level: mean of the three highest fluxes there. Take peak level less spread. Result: 39.6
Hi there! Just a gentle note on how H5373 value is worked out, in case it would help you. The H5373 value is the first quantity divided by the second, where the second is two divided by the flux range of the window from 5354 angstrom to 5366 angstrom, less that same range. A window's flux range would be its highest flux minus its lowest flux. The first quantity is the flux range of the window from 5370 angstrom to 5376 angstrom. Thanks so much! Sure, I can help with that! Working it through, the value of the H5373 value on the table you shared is 0.4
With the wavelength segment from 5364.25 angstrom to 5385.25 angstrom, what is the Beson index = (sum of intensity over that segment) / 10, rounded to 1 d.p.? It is 55.6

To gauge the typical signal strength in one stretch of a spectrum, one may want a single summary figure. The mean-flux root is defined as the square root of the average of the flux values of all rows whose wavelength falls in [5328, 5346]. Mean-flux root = 6.14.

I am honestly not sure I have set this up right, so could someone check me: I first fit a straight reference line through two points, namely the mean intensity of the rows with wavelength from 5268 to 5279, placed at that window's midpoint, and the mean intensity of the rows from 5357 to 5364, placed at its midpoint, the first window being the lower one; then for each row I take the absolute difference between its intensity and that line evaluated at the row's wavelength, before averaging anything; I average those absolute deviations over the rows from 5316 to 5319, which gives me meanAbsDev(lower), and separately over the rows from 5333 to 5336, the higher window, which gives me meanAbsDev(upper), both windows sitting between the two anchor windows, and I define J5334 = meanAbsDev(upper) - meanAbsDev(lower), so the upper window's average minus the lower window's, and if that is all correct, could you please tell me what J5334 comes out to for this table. 0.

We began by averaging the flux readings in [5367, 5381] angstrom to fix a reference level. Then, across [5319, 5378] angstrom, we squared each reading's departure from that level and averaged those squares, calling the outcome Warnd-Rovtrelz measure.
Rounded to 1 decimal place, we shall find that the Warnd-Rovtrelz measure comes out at 2.2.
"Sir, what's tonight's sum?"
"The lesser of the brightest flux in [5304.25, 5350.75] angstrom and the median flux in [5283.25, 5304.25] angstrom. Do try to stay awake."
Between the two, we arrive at 39.5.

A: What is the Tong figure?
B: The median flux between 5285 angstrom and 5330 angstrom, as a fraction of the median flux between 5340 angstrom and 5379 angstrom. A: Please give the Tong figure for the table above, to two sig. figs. 0.99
